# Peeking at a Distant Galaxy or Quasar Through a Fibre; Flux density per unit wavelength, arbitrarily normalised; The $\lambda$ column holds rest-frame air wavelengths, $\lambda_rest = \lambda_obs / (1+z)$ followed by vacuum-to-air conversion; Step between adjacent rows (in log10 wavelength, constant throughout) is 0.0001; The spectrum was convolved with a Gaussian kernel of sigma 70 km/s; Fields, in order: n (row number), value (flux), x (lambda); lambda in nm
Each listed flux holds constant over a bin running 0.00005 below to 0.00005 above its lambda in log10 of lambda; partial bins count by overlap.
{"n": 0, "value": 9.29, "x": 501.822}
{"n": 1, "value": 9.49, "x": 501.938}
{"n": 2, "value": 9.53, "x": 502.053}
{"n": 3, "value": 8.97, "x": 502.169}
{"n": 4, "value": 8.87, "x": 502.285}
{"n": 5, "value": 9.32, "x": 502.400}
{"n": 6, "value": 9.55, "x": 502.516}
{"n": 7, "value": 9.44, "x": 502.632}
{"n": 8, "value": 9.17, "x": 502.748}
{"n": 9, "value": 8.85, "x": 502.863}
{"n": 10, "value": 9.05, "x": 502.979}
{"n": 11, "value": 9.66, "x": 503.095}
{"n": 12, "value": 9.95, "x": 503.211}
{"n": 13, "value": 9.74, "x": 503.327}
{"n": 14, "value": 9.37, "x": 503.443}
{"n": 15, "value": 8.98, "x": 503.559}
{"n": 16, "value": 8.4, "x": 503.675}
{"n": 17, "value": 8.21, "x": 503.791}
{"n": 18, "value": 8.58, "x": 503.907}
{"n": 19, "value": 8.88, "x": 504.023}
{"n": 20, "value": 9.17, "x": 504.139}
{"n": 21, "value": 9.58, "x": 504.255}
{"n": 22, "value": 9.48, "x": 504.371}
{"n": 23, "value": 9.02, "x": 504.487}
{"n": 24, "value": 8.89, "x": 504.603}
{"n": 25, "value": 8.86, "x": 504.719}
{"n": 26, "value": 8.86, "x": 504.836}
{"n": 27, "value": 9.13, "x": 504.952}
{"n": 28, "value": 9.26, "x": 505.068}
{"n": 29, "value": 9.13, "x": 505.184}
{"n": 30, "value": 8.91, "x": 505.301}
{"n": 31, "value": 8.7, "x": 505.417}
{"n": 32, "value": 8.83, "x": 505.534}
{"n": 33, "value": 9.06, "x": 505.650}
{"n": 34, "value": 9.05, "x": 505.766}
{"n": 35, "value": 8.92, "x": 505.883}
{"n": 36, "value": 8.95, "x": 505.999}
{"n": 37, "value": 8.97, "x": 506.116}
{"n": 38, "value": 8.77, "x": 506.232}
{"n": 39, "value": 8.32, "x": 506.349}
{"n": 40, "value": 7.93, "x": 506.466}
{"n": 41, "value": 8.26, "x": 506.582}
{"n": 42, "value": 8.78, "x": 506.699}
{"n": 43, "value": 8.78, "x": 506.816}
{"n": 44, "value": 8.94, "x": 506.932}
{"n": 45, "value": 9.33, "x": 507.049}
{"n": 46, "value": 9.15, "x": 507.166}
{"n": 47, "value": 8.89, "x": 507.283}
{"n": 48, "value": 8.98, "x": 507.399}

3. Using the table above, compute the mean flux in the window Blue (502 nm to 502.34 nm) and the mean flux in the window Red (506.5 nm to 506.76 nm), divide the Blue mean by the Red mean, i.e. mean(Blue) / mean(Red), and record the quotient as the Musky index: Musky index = 1.07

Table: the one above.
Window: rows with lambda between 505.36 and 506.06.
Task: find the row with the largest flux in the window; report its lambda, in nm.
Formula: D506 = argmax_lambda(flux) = 505.650 nm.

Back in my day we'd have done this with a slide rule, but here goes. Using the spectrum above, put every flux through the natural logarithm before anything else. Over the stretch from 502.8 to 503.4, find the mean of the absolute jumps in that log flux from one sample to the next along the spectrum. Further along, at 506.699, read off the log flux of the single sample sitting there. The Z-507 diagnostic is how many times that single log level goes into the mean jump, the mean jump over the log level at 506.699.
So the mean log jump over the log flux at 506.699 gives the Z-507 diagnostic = 0.016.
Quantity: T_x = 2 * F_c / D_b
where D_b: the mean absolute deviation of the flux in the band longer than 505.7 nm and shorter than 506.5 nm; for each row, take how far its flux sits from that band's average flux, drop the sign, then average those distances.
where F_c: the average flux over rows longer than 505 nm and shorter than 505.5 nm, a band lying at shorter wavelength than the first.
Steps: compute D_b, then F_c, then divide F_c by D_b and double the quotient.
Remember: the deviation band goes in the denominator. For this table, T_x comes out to 55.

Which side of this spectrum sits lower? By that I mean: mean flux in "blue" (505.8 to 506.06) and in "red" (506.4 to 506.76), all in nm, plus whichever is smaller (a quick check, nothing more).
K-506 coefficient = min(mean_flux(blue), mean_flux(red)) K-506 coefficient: 8.32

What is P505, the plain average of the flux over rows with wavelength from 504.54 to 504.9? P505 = 8.87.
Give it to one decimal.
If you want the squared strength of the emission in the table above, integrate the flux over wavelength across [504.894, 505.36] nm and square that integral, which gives 18.0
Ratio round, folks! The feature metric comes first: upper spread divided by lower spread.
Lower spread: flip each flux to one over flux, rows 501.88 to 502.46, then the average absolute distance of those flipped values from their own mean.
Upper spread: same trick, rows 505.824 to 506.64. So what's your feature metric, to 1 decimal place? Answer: 1.7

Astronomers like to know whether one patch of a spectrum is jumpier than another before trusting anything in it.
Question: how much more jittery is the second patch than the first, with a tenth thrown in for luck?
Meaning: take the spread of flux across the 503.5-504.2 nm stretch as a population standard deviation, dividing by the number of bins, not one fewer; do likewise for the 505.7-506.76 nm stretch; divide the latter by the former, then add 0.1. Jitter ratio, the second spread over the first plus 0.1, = 1.20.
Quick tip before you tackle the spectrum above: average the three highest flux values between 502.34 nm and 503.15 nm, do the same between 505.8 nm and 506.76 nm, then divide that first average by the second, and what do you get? 1.07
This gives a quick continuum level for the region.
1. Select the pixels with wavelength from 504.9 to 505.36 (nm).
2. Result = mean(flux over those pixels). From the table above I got 9.11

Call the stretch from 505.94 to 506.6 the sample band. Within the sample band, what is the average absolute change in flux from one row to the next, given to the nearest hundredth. 0.28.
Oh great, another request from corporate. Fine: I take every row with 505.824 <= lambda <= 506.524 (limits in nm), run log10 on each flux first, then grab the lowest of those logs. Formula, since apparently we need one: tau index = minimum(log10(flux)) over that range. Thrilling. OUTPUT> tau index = 0.899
